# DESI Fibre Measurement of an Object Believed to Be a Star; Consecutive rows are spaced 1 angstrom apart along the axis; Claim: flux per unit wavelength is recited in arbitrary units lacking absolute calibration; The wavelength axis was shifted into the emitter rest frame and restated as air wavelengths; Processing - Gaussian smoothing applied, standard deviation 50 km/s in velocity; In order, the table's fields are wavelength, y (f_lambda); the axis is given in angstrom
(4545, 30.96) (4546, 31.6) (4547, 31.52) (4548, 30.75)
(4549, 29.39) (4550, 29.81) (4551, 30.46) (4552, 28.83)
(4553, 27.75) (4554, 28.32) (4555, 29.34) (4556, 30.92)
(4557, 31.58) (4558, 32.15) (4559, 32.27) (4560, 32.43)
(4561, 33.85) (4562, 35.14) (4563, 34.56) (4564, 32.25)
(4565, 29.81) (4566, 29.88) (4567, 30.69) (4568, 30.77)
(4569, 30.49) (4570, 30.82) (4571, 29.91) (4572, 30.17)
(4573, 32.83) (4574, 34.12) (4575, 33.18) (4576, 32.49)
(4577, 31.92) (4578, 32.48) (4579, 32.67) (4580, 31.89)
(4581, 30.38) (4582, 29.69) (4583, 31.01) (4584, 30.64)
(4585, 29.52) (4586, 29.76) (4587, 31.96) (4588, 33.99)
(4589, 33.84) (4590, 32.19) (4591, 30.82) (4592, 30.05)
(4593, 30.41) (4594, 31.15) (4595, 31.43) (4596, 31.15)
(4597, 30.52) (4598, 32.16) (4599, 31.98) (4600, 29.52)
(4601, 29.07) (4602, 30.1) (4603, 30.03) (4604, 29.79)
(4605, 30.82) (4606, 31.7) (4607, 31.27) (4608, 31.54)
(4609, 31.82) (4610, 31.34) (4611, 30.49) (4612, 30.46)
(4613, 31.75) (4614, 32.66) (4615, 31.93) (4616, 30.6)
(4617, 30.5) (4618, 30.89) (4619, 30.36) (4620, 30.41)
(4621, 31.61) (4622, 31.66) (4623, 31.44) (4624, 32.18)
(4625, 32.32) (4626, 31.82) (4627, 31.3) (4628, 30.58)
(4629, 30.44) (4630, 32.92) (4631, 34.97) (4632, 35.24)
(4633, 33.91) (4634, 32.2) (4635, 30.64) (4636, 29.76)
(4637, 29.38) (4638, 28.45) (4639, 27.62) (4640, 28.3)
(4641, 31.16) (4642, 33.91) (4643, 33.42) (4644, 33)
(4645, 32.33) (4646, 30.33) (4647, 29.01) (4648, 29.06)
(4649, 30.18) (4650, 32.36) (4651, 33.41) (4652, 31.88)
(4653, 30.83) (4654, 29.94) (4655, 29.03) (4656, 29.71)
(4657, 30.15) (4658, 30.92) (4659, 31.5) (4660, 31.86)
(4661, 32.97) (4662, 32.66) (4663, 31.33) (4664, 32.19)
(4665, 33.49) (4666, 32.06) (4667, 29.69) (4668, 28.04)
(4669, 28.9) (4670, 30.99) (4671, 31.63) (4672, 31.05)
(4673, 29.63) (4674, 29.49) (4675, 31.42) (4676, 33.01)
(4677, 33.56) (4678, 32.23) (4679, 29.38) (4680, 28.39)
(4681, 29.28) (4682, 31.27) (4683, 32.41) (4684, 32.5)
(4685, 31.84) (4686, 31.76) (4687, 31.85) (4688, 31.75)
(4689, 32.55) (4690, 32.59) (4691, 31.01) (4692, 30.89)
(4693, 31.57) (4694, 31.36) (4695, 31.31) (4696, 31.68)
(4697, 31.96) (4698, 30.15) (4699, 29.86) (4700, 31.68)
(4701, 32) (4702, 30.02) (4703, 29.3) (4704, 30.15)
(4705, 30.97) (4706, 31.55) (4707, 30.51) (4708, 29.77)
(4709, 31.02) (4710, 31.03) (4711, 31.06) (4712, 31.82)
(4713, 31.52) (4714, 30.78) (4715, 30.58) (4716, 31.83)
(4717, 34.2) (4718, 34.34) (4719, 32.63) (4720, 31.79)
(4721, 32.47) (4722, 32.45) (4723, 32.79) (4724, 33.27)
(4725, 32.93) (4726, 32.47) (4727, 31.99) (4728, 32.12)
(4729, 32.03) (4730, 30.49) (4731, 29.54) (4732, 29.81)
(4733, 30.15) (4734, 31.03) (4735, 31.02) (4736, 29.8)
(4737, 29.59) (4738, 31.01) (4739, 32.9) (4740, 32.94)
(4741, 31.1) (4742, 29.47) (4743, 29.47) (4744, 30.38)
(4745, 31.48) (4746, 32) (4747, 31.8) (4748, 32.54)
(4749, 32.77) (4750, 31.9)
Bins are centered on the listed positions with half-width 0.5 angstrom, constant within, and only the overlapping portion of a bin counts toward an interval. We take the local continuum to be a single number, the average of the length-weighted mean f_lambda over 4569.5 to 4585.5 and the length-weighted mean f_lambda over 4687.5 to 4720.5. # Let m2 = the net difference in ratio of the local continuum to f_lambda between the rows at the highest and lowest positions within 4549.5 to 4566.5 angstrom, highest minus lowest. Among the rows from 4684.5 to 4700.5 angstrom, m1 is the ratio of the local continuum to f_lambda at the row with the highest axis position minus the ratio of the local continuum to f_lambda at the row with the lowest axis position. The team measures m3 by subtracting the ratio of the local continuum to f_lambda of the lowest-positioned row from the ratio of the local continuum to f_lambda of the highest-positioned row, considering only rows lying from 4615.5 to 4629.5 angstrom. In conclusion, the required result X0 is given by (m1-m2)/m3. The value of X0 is 1.4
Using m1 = 0.00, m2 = -0.002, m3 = 0.01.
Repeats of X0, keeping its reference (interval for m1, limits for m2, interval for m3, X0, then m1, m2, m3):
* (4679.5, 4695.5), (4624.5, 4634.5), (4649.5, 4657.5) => -1.5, -0.10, 0.004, 0.07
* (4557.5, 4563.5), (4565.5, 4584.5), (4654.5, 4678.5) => 0.4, -0.07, -0.026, -0.11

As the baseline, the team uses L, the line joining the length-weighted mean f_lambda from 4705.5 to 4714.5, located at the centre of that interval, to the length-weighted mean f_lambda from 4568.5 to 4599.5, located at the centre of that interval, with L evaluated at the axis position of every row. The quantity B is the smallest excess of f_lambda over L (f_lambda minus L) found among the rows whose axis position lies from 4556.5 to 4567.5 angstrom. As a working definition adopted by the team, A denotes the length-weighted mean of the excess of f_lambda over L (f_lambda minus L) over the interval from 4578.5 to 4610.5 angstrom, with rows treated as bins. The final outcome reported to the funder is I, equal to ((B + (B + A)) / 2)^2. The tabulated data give 3.7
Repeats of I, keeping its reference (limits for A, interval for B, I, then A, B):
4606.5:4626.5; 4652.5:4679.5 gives 9.7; 0.00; -3.1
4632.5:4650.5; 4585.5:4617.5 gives 6.5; -0.42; -2.3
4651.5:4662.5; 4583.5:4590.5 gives 4.1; -0.16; -1.9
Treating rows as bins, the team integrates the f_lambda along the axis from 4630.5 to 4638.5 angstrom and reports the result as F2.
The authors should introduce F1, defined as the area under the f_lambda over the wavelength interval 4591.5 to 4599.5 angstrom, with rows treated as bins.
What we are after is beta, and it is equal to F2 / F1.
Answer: 1.02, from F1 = 249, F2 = 255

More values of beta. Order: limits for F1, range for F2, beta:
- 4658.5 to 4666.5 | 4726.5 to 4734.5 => 0.96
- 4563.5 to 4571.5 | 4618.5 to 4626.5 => 1.03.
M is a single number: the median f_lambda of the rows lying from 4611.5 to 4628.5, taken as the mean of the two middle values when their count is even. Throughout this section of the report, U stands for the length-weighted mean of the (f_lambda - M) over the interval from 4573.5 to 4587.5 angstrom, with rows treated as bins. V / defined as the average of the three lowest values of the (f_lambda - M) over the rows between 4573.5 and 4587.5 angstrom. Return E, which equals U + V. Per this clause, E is -1.7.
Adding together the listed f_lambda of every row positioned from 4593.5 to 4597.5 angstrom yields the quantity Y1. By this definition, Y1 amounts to 124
